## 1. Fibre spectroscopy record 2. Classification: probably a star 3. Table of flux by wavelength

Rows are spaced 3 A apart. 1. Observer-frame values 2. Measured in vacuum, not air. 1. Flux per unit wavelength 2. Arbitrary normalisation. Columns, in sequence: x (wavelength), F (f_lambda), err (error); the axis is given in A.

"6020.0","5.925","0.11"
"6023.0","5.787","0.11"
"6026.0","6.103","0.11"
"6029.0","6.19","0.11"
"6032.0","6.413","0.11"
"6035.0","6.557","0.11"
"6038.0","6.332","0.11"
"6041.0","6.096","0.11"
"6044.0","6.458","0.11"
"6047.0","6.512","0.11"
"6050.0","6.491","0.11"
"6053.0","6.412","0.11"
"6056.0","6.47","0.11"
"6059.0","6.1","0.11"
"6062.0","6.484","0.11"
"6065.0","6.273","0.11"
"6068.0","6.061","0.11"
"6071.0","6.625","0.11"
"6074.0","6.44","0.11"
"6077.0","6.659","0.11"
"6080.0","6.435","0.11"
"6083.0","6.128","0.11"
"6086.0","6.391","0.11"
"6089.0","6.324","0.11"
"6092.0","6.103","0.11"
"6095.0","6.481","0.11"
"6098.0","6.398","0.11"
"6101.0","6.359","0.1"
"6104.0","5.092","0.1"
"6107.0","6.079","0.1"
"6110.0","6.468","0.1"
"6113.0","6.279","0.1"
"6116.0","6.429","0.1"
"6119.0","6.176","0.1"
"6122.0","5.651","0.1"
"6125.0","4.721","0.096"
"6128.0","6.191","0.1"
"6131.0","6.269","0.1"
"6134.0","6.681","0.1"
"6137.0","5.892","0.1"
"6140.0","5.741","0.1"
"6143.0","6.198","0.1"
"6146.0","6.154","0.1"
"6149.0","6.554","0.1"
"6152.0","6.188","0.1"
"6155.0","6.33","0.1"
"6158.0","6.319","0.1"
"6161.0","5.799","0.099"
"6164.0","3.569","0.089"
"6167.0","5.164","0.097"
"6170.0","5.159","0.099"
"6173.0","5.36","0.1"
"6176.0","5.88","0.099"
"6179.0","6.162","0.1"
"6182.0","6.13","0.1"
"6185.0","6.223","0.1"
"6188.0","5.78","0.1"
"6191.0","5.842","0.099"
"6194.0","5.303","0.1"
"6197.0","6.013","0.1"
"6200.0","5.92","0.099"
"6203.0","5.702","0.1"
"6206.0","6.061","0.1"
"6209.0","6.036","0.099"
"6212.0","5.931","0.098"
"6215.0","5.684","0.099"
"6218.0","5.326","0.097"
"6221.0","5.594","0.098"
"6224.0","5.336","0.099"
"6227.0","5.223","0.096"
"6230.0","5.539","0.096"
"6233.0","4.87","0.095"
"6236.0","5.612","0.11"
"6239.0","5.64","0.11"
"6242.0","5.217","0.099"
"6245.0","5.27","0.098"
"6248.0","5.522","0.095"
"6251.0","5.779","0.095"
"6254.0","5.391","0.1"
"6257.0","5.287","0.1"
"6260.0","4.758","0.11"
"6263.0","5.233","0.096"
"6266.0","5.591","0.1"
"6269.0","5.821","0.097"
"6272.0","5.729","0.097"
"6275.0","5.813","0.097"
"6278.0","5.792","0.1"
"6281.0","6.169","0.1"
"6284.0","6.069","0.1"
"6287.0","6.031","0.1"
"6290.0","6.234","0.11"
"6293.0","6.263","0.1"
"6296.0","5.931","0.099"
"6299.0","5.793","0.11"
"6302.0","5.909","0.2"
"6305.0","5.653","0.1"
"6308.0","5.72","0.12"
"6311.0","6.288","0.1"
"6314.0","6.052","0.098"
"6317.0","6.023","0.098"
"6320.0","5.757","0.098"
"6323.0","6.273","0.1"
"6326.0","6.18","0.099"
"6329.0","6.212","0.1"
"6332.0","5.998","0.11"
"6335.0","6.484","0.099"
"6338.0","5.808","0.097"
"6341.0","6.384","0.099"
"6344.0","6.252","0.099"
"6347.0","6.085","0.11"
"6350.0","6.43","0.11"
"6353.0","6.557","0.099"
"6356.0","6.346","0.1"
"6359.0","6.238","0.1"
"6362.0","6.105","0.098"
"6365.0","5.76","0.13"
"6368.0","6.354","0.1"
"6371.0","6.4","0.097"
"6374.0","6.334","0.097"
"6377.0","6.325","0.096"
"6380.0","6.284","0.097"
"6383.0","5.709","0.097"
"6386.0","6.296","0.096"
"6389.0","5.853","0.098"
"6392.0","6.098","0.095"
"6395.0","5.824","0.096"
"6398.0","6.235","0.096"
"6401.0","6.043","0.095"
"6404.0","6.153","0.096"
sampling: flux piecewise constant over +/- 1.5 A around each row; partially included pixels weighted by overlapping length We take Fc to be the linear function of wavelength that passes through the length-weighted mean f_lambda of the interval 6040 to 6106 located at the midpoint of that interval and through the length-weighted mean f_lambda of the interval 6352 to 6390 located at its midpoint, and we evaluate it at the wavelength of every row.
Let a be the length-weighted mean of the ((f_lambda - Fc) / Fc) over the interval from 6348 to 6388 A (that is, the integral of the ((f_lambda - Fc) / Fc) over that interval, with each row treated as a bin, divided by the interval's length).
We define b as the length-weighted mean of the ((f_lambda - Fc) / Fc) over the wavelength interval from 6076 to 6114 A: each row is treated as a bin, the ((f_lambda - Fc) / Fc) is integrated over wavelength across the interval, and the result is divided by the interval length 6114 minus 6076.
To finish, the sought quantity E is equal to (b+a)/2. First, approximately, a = 0.01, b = -0.010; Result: -0.002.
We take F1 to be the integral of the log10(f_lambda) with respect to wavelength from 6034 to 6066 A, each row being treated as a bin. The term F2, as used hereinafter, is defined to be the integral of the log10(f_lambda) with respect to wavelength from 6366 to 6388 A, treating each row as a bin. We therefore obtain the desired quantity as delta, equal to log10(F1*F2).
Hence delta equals 2.7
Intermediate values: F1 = 26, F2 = 17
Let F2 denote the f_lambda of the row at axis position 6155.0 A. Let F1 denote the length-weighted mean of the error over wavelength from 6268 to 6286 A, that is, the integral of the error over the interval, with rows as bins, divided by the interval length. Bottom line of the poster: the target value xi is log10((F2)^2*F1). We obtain 0.60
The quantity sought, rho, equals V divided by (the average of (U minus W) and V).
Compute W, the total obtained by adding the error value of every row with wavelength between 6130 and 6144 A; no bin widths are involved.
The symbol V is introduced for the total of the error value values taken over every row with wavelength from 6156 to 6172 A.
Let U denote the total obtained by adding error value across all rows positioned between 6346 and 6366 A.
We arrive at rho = 1.3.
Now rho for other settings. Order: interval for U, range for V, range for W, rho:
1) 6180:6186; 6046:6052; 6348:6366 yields -2.0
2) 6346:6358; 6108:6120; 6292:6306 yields 3.8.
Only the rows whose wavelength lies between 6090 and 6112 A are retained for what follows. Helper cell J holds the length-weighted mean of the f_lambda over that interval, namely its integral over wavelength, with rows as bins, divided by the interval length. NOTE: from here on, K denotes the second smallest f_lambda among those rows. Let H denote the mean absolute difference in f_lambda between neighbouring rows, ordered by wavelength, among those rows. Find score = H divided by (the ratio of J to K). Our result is 0.52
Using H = 0.5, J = 6.1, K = 6.079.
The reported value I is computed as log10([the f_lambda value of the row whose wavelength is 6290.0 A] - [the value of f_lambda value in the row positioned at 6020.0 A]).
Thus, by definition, -0.51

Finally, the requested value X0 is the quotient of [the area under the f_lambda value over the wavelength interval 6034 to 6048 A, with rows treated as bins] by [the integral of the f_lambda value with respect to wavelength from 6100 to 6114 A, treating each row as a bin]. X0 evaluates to 1.06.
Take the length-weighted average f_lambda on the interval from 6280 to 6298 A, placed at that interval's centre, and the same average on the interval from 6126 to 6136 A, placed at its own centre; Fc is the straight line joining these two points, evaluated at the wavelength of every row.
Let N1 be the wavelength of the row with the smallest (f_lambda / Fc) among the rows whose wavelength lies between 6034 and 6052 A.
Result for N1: 6041.0 A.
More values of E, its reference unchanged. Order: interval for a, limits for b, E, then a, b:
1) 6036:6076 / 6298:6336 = -0.011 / 0.01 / -0.031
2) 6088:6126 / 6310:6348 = -0.025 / -0.04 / -0.012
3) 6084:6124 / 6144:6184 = -0.052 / -0.02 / -0.082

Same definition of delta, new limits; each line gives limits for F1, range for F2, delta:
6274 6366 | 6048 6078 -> 3.2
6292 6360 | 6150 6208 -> 3.4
